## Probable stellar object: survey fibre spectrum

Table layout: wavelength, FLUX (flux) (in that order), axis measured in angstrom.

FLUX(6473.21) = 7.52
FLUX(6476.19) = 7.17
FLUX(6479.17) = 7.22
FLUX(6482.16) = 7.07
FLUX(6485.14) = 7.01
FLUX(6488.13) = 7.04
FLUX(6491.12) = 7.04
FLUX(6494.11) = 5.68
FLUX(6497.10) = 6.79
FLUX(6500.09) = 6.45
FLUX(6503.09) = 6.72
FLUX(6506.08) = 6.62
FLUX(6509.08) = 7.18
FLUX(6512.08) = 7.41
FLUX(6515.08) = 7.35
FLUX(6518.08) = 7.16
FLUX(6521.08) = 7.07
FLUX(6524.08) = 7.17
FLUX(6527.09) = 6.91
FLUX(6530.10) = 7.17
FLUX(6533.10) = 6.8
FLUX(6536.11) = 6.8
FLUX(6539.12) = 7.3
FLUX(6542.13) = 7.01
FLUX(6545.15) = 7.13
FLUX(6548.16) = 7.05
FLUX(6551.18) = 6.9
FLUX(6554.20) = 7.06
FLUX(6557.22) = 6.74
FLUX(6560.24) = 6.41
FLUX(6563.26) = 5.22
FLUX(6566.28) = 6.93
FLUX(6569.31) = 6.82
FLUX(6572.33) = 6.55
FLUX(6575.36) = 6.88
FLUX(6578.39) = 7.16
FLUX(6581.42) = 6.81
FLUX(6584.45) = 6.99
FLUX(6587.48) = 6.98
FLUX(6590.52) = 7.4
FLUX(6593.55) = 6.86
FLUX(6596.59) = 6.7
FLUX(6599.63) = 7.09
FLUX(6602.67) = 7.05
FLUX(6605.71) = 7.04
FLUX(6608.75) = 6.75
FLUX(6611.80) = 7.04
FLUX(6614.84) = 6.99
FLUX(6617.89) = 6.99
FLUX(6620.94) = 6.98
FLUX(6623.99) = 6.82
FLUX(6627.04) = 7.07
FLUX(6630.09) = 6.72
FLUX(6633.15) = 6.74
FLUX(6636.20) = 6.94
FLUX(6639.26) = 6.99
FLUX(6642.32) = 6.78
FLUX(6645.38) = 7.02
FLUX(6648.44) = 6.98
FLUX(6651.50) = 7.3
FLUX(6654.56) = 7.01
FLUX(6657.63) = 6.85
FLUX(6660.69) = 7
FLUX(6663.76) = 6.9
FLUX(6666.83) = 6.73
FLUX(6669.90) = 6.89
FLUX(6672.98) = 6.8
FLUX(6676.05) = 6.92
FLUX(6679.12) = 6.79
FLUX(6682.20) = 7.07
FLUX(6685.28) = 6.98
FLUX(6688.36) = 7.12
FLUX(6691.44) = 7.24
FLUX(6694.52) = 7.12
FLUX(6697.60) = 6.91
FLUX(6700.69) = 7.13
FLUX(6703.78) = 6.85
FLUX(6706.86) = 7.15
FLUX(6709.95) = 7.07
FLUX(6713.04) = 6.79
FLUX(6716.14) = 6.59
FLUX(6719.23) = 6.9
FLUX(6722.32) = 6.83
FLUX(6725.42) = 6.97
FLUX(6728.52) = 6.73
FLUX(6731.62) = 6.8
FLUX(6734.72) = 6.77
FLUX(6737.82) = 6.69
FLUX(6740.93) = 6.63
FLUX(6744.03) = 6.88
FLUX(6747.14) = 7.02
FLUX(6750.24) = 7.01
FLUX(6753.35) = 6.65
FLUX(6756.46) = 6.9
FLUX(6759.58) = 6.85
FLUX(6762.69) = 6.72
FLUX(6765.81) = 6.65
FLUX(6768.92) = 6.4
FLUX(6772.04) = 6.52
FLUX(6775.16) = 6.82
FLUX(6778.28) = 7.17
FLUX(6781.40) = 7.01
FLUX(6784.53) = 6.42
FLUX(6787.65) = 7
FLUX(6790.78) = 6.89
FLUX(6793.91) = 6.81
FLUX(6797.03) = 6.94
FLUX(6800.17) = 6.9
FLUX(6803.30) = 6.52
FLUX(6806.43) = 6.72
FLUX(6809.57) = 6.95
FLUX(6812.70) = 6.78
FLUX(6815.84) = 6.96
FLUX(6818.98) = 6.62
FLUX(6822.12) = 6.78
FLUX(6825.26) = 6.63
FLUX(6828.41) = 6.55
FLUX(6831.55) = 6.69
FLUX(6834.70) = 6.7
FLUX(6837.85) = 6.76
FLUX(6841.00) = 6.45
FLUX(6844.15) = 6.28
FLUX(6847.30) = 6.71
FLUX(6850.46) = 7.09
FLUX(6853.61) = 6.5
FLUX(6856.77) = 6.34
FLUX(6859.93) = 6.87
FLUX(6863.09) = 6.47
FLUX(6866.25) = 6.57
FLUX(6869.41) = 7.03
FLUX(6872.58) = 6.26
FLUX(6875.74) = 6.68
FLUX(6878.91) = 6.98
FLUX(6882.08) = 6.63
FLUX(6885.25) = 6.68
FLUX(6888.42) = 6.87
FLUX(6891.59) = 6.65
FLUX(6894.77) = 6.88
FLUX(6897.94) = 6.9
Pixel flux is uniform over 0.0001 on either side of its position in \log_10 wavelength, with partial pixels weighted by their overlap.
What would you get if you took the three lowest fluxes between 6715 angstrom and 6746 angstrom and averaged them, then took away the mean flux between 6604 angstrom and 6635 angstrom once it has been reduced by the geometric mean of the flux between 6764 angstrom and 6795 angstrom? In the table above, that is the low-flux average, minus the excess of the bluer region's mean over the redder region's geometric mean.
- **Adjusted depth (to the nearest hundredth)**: 6.49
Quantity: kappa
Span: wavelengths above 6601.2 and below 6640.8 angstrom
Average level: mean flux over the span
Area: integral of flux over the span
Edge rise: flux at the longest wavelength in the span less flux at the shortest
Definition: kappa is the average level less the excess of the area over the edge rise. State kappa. -268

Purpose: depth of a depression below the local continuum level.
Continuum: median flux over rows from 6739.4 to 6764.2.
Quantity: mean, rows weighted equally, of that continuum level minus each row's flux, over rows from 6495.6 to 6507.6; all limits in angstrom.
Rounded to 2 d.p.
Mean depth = 0.22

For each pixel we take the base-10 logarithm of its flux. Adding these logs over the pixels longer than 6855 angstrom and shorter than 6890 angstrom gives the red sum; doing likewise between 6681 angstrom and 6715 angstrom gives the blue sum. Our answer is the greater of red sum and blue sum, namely 9.32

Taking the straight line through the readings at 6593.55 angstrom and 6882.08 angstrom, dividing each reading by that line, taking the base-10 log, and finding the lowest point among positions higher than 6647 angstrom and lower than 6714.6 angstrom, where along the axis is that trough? 6666.83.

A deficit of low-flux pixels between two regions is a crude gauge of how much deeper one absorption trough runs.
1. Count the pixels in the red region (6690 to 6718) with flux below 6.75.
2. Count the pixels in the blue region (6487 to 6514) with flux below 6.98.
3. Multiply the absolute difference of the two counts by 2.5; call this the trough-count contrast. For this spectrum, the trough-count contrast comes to 10.0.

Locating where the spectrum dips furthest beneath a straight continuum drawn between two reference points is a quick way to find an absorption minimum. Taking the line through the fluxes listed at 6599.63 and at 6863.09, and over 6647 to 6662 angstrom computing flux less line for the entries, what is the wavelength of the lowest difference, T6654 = 6657.63 angstrom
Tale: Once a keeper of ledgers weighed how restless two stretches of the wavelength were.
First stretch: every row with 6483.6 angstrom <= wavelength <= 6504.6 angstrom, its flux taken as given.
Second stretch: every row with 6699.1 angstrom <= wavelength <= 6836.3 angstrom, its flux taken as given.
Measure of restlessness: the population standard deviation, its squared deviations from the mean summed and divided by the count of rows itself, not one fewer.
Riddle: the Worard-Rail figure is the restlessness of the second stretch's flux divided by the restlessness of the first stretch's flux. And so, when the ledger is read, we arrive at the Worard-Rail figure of 0.41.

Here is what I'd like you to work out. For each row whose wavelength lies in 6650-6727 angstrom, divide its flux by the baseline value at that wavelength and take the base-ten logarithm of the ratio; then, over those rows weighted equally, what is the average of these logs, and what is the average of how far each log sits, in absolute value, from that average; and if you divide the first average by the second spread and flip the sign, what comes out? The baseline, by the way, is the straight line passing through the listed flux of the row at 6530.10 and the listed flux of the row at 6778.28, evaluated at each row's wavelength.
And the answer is 1.58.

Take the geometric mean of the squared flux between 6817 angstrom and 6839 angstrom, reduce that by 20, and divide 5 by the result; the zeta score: 0.204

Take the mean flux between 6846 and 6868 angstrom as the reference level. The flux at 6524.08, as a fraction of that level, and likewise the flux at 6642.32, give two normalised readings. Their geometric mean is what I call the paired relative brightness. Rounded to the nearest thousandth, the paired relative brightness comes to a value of 1.048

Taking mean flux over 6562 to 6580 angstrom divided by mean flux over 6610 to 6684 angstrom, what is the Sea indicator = 0.95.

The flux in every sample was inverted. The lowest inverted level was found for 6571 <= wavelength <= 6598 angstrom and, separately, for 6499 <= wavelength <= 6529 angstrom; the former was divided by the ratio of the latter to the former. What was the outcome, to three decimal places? 0.135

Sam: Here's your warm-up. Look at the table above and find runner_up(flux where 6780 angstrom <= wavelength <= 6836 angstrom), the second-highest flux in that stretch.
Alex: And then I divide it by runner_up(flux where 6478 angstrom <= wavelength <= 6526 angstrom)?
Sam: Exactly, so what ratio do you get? 0.95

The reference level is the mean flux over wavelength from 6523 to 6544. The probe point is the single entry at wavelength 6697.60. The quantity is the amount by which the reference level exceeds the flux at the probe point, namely 0.11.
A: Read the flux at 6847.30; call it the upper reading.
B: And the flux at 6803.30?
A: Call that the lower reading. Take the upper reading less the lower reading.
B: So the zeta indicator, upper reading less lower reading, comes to 0.19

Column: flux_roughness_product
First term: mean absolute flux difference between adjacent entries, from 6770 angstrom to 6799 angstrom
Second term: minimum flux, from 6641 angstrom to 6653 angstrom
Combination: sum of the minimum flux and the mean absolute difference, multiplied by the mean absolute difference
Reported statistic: 2.0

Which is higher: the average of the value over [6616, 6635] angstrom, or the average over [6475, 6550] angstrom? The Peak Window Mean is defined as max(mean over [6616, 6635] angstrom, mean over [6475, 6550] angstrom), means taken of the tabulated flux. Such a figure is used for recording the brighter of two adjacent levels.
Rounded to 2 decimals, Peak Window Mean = 6.97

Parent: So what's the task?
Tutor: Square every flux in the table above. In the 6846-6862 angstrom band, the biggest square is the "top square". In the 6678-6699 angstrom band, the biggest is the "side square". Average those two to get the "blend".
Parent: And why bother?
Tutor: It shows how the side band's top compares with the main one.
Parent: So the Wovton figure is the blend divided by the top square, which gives 1.02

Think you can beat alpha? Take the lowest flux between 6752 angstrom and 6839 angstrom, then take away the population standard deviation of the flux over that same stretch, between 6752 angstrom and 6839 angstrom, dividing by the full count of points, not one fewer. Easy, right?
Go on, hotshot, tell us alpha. 6.2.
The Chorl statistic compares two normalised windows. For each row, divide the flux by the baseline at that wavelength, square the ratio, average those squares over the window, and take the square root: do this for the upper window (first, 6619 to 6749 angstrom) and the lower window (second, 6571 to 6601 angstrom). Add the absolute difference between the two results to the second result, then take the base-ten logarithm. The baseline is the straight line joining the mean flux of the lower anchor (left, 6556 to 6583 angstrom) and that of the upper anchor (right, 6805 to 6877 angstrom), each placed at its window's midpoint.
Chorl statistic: 0.024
